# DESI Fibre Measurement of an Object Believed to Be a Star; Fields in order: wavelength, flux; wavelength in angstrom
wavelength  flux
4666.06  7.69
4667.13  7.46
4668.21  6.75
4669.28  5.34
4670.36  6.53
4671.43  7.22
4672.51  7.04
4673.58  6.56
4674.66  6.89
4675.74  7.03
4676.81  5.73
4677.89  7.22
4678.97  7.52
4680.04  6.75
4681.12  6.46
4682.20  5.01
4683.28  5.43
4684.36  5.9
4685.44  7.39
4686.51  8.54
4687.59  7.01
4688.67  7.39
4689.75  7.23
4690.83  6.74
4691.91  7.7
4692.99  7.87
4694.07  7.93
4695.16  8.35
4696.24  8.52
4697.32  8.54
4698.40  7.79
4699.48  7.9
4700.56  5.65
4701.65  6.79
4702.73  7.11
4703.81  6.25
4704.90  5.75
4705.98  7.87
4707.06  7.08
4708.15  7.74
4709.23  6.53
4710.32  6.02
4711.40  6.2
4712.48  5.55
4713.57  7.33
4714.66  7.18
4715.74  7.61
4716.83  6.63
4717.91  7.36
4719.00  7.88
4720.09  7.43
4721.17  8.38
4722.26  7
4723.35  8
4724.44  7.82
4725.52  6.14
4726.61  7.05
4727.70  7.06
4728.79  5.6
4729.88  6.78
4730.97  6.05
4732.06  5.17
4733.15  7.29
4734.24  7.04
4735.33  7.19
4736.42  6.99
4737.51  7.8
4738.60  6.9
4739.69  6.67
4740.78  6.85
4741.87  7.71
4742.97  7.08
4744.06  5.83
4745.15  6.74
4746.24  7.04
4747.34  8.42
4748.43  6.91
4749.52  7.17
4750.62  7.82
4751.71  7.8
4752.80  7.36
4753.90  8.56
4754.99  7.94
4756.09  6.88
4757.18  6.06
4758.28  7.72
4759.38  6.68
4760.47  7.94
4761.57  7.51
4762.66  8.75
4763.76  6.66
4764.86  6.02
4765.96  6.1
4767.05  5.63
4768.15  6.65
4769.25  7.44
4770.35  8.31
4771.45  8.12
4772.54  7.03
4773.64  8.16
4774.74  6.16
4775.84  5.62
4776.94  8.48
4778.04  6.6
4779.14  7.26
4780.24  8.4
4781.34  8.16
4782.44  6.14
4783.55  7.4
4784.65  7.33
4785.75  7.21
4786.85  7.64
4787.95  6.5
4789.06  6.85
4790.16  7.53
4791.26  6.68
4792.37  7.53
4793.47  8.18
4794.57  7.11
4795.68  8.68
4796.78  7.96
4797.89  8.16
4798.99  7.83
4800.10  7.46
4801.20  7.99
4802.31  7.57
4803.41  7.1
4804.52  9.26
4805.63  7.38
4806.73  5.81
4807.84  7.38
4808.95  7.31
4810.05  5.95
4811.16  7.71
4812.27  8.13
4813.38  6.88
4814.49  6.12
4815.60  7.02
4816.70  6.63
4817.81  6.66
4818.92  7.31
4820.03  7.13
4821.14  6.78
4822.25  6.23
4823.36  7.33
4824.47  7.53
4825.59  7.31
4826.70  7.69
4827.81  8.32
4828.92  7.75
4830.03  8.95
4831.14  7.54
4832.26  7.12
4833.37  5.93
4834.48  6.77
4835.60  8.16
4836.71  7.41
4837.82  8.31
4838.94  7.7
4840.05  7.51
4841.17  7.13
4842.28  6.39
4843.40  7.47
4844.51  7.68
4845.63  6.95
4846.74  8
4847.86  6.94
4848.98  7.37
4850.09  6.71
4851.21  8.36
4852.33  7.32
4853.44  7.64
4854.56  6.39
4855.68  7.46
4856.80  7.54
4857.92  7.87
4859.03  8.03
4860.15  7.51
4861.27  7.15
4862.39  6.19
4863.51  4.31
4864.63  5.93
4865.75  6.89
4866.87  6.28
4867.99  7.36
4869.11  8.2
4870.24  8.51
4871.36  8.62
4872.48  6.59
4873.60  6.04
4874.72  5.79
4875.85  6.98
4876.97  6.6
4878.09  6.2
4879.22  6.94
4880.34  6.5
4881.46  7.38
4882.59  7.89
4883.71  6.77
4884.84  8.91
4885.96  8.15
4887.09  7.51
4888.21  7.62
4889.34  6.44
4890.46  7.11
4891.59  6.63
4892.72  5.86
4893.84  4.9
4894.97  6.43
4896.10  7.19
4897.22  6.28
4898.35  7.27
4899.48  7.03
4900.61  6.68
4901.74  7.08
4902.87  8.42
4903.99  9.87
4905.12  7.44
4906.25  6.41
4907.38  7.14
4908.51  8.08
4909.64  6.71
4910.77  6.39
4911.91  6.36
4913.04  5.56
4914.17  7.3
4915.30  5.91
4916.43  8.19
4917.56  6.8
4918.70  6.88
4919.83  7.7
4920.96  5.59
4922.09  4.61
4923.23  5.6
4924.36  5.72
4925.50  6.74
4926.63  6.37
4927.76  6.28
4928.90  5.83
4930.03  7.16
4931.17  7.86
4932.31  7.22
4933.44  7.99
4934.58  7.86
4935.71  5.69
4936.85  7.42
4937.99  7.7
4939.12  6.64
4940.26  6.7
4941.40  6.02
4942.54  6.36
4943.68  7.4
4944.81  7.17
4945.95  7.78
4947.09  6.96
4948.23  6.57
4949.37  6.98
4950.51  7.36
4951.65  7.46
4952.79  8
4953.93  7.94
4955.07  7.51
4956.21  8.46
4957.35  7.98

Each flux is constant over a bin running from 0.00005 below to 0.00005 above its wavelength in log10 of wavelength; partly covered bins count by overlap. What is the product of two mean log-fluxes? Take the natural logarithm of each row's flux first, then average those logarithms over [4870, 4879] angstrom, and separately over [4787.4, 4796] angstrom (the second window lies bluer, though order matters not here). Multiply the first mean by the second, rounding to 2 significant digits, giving 3.8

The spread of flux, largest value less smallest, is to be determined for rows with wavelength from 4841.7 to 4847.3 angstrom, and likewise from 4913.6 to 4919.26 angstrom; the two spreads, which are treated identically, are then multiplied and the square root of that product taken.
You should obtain 1.9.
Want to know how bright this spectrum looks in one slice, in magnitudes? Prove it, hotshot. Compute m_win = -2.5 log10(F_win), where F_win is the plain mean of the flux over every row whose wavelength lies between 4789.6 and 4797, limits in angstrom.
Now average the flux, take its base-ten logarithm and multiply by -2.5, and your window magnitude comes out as -2.21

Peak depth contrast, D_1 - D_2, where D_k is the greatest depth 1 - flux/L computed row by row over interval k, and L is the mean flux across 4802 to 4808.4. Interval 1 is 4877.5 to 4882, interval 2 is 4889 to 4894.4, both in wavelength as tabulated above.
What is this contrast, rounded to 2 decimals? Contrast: -0.18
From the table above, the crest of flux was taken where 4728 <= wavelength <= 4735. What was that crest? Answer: 7.29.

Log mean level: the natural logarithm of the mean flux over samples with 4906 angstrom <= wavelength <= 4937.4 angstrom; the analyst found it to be 1.90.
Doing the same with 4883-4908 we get 1.97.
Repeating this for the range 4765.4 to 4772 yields 1.95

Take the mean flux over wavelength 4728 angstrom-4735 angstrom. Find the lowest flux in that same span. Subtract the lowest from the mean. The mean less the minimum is 1.2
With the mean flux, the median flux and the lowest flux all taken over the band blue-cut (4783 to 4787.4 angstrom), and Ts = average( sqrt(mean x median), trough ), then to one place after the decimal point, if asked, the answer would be 7.3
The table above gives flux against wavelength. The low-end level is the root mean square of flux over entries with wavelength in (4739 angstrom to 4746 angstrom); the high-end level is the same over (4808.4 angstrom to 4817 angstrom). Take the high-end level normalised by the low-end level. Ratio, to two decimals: 1.02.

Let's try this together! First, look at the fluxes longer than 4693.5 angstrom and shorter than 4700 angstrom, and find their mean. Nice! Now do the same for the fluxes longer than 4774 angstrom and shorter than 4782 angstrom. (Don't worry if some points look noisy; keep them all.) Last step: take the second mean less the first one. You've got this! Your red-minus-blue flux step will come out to -0.9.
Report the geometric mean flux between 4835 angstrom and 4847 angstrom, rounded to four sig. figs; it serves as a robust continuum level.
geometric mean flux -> 7.500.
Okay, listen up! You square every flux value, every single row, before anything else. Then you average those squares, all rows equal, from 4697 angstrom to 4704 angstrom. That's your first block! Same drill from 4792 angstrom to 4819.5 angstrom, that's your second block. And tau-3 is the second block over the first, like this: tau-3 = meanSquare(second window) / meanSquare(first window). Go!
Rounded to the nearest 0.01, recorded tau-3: 1.07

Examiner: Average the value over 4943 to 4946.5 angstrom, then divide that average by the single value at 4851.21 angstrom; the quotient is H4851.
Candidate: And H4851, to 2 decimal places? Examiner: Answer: 0.89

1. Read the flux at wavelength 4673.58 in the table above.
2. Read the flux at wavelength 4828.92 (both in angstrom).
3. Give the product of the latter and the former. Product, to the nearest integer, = 51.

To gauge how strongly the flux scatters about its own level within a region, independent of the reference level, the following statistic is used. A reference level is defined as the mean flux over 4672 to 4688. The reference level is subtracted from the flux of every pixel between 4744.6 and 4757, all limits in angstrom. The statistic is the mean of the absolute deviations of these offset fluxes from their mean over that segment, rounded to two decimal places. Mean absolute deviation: 0.54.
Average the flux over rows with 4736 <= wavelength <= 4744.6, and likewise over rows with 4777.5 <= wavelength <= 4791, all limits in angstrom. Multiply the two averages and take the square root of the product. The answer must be 7.11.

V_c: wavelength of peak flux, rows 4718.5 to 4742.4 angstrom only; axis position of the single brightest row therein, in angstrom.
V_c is 4721.17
